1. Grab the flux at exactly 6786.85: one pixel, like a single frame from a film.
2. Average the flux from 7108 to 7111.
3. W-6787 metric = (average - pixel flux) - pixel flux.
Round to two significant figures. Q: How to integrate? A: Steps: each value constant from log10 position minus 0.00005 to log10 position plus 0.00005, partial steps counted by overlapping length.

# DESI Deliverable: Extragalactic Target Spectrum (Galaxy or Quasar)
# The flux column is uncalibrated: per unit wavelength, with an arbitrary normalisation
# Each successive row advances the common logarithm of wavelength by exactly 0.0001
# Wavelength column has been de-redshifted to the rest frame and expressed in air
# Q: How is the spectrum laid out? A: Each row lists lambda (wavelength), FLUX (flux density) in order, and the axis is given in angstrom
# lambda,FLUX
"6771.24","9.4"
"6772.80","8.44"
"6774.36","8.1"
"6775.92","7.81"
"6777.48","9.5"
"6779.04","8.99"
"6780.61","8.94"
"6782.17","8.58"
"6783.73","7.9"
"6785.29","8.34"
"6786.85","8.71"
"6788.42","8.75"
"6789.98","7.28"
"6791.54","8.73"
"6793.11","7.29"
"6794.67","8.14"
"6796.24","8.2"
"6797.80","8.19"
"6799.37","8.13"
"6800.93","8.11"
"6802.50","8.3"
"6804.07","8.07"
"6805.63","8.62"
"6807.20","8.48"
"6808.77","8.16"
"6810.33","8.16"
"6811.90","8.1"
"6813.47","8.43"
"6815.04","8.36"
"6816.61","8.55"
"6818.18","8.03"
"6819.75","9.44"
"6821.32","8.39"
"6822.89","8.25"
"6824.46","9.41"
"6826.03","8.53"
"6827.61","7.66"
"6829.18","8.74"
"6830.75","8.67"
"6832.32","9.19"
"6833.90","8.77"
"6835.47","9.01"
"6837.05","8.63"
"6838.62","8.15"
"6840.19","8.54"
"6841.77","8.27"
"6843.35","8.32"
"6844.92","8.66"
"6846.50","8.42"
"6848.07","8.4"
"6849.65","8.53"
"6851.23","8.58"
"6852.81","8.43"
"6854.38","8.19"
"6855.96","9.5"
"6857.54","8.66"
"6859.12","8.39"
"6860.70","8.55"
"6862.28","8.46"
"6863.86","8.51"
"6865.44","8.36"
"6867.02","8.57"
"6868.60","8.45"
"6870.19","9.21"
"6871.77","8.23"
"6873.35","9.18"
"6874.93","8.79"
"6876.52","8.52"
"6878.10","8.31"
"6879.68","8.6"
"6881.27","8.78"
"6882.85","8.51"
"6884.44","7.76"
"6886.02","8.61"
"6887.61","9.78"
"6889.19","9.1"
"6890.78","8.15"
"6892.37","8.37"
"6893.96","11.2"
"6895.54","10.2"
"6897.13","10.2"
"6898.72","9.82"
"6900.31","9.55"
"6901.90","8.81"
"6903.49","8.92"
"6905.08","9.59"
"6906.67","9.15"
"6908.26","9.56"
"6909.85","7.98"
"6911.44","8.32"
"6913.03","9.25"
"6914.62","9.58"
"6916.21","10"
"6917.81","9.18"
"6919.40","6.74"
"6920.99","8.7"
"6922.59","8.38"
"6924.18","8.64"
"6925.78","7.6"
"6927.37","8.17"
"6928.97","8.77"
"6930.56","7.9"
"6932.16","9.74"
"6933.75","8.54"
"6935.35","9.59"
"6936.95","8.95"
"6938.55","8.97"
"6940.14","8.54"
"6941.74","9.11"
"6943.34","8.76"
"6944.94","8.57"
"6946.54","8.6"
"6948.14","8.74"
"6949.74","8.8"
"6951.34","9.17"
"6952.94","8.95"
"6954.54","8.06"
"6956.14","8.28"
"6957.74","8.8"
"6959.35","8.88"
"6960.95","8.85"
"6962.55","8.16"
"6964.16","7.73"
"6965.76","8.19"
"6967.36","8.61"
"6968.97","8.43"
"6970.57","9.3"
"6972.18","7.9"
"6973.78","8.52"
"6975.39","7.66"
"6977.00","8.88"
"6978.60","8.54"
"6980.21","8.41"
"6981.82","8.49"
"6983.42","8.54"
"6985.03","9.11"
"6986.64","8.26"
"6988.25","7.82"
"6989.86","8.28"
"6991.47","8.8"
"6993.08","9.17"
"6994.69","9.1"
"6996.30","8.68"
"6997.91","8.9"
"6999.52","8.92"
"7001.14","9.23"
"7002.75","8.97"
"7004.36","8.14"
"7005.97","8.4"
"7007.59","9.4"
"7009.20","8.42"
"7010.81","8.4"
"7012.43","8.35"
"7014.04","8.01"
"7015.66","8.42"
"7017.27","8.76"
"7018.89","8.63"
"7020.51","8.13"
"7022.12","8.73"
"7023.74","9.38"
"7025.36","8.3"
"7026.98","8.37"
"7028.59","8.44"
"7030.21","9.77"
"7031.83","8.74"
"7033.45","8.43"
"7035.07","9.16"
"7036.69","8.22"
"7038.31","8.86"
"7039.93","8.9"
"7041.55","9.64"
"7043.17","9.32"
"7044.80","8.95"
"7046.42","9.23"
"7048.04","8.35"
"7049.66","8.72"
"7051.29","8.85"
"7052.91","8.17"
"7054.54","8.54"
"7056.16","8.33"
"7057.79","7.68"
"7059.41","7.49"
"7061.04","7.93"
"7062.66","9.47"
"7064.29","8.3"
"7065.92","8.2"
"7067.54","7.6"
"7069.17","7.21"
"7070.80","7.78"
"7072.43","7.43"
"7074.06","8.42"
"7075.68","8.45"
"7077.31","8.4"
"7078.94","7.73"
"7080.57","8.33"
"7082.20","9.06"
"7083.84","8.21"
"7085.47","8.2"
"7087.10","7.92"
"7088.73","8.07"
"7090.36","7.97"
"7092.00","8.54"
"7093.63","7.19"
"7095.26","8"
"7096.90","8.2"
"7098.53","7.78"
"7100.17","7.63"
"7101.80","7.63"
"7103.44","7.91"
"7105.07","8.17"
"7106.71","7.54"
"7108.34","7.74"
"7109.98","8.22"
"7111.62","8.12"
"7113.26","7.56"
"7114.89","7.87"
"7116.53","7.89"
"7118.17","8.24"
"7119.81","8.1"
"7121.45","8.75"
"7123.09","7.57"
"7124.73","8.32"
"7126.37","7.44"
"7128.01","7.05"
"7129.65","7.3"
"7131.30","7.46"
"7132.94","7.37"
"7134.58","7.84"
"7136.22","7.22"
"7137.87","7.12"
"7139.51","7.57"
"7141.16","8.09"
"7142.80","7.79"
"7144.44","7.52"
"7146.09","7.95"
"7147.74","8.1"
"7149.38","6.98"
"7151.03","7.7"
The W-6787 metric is -9.4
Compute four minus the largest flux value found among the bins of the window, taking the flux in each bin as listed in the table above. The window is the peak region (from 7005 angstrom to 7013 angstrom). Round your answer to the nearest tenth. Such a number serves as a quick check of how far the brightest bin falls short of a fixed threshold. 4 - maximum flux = -5.4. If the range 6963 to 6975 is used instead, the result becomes -5.3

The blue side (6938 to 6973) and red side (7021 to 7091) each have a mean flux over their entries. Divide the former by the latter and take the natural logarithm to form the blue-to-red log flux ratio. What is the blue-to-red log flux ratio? 0.019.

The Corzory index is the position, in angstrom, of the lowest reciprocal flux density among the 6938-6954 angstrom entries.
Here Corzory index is 6951.34 angstrom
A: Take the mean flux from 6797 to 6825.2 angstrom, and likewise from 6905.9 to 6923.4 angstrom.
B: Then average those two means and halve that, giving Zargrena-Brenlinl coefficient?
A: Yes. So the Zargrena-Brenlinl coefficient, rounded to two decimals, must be 4.30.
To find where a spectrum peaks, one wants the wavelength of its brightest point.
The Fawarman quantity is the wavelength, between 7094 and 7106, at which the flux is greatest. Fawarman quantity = 7096.90 angstrom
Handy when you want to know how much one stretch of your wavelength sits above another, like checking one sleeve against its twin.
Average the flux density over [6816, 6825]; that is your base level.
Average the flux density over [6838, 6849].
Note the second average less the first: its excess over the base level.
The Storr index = -0.3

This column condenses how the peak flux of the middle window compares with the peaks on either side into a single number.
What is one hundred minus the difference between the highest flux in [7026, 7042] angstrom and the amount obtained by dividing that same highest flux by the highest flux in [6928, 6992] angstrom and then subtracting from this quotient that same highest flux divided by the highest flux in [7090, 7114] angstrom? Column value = 90.1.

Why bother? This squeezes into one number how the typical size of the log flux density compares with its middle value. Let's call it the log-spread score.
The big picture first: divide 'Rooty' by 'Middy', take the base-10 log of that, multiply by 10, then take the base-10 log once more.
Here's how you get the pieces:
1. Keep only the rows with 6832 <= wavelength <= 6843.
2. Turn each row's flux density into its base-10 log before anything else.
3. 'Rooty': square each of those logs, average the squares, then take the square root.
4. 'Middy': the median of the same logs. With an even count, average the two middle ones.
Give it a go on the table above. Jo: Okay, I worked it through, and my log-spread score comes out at -2.38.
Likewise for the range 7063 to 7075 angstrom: -1.77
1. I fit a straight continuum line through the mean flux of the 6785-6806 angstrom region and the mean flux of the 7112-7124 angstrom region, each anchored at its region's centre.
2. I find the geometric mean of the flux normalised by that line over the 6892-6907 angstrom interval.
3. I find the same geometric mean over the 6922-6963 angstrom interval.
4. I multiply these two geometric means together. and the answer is 1.25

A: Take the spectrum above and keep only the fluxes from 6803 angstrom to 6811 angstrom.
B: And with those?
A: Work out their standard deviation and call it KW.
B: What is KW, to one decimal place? 0.2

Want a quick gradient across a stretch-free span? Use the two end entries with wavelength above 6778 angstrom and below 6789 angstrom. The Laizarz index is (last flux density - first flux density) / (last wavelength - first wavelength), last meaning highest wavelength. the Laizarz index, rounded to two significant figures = -0.026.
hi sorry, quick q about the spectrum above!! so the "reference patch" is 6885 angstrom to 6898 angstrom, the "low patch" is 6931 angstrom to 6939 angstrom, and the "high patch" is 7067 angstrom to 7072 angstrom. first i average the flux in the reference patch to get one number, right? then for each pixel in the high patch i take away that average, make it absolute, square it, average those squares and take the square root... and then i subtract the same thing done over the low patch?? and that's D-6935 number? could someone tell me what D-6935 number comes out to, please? 1.4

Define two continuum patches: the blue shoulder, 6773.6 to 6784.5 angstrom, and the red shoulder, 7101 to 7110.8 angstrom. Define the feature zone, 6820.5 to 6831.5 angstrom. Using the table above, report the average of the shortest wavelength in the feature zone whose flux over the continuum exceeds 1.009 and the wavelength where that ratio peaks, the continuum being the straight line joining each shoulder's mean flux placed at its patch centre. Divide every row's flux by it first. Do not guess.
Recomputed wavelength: 6824.5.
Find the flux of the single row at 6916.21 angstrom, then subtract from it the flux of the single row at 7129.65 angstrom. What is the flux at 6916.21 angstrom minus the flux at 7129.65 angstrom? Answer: 2.7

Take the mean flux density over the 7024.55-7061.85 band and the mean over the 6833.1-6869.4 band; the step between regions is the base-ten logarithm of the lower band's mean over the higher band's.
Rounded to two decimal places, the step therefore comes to 0.00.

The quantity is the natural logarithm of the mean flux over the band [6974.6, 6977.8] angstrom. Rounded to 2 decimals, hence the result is 2.11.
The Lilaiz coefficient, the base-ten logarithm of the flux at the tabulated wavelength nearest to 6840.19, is 0.931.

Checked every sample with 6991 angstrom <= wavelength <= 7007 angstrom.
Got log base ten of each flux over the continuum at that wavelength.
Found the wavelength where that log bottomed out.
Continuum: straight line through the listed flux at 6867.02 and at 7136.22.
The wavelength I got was 7004.36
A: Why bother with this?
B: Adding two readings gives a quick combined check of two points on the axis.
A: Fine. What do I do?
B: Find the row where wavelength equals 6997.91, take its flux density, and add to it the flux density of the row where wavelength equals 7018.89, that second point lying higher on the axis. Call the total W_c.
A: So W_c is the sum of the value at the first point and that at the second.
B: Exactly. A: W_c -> 17.5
